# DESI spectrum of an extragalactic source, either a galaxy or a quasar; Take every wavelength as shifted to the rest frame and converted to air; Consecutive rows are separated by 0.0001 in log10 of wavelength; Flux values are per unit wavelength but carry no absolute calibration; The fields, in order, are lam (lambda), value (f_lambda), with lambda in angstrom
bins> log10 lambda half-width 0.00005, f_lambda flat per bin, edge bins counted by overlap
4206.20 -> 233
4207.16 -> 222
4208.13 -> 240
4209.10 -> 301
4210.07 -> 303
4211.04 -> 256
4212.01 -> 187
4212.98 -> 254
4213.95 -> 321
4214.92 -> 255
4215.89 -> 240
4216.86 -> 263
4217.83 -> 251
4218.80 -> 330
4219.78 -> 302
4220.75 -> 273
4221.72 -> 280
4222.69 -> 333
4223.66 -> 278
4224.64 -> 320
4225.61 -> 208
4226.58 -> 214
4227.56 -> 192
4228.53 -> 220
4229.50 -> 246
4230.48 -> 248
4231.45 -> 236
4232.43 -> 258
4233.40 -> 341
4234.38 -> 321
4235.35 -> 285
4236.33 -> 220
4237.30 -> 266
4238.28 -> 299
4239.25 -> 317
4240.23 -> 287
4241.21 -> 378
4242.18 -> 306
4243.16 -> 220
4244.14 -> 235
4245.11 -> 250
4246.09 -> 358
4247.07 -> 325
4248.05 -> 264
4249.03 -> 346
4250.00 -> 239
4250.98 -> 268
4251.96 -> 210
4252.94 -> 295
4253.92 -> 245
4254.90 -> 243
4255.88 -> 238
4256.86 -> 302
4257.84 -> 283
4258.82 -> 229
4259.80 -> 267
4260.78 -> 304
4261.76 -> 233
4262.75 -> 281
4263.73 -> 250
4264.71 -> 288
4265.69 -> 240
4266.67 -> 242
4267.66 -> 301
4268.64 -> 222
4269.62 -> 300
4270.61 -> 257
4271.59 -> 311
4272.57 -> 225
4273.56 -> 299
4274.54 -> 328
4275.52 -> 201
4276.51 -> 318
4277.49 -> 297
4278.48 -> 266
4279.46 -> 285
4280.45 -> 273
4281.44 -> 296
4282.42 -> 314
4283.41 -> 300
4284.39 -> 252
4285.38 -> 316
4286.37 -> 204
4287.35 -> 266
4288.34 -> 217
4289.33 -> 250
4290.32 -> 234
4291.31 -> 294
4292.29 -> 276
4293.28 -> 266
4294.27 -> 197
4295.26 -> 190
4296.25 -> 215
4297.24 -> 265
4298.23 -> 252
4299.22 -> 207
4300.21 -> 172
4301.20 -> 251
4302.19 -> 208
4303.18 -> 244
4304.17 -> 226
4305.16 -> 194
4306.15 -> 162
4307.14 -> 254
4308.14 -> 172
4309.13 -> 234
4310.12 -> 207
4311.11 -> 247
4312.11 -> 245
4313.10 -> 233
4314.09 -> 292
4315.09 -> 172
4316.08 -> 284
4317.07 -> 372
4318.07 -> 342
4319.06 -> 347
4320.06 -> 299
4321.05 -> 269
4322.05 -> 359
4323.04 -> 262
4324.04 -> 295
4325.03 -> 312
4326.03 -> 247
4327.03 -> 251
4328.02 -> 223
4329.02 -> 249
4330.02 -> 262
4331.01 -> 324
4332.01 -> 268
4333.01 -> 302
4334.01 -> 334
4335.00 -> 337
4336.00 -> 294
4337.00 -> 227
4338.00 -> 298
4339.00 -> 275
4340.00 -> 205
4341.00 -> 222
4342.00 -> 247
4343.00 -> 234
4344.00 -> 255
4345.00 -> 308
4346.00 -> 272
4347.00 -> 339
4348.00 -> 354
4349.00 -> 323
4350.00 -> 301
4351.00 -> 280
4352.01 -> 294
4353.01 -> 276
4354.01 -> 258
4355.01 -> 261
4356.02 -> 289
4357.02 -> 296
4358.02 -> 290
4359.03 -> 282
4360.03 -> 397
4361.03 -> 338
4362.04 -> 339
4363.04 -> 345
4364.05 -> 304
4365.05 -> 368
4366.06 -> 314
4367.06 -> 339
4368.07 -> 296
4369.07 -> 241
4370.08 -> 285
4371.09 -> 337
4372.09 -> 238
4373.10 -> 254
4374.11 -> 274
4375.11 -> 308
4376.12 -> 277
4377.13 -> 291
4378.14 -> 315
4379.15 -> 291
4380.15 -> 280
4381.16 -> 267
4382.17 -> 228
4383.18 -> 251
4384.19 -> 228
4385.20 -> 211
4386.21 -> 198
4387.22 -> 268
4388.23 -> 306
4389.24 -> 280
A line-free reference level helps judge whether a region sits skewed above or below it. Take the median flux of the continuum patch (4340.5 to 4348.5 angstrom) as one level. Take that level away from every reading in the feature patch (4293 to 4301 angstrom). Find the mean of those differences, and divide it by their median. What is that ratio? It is 0.82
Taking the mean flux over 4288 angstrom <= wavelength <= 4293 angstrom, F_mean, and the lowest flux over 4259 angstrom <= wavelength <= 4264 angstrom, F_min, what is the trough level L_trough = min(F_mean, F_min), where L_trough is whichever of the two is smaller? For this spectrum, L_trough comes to 233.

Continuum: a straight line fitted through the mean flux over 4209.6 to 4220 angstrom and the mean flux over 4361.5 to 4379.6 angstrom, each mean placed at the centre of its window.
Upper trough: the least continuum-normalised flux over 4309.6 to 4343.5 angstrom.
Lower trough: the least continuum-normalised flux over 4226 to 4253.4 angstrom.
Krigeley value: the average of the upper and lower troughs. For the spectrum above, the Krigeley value 0.65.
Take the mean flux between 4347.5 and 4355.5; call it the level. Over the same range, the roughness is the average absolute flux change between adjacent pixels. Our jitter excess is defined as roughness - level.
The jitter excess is -275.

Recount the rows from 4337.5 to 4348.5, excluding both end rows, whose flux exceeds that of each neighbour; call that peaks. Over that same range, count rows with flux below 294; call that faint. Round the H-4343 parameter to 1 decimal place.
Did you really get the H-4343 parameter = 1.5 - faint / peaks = -2.0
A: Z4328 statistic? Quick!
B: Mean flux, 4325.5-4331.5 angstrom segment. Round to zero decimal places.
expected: 259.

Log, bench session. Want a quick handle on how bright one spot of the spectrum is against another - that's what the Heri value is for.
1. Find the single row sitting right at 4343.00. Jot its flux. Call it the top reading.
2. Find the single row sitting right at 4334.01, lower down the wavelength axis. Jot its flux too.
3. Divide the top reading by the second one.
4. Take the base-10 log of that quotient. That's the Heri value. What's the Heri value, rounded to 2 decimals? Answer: -0.15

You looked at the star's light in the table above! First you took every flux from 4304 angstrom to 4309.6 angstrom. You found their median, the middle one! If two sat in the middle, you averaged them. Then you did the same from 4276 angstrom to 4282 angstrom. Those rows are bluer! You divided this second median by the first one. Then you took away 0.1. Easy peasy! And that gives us 1.28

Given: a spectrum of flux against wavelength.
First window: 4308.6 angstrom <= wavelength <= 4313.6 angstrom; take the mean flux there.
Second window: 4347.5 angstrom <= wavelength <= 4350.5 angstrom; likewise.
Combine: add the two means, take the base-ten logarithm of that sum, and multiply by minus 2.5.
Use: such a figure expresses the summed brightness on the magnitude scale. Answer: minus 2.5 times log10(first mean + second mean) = -6.87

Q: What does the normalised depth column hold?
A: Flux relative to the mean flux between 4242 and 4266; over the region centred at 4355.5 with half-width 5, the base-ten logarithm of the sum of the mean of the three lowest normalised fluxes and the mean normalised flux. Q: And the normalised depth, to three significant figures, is 0.317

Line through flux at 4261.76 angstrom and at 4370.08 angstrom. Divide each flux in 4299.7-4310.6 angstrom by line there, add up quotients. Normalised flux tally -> 9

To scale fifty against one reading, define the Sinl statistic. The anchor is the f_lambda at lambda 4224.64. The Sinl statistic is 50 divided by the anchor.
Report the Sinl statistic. 0.156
